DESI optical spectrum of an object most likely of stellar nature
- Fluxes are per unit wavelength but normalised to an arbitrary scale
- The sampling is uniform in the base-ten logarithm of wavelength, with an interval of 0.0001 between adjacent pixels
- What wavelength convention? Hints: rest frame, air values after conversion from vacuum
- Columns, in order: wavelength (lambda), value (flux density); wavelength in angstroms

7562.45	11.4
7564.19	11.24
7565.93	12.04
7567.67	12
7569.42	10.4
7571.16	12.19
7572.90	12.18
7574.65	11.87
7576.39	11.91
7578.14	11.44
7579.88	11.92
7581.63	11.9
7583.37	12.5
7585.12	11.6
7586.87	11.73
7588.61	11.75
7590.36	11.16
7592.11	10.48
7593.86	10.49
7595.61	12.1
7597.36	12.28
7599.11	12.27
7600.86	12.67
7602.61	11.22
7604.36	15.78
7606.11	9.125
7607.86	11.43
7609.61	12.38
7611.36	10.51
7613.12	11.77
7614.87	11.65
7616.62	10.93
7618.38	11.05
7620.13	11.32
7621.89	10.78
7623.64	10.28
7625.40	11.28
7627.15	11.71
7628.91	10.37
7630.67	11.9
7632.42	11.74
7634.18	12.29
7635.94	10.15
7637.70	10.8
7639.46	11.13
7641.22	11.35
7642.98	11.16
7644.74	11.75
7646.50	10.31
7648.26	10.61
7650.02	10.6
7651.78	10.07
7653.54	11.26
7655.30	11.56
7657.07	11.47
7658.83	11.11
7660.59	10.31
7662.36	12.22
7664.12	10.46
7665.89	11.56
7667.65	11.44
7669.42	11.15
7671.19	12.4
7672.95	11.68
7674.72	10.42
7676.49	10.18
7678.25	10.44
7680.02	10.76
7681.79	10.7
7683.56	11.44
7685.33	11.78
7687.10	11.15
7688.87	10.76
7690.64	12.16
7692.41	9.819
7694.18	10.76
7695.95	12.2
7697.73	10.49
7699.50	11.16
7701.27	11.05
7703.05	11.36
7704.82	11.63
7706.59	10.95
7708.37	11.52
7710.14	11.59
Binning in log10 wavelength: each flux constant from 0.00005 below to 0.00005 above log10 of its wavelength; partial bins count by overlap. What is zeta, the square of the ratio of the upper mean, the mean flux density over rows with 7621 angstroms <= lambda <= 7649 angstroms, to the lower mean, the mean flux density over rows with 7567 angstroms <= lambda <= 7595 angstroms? 0.92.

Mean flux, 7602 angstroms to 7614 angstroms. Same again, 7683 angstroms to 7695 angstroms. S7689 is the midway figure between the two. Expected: 11.4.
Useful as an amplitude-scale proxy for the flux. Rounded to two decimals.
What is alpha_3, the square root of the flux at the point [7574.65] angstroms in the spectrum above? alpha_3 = 3.45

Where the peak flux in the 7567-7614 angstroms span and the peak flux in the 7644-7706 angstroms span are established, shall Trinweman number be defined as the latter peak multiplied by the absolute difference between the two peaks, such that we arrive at 42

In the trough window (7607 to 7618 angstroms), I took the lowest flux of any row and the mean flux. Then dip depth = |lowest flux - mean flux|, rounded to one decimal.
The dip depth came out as 0.9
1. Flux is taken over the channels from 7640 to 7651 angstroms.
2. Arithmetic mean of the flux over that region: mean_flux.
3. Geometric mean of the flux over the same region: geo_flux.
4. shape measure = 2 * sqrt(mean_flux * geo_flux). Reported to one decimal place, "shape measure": 21.9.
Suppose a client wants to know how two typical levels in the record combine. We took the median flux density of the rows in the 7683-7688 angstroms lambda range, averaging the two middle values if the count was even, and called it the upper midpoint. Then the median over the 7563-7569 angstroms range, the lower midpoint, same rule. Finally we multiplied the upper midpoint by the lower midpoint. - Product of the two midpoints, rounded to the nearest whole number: 137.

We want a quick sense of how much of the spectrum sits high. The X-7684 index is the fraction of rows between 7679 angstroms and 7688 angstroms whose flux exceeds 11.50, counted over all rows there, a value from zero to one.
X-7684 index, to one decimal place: 0.2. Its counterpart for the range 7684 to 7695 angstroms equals 0.3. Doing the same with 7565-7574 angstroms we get 0.8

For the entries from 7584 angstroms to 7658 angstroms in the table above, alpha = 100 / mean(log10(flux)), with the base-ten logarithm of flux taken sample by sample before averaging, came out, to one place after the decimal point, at 95.0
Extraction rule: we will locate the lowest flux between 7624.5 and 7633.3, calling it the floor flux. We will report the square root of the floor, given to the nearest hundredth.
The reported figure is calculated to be 3.22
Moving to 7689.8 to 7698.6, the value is 3.13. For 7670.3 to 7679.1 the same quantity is 3.19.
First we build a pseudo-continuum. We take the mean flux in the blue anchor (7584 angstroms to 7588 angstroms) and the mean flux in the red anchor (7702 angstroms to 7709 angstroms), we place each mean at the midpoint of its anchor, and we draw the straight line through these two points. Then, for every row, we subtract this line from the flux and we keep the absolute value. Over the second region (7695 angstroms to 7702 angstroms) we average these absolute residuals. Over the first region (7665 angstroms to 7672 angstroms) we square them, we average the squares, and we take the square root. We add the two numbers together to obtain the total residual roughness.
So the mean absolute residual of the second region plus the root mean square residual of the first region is 1.06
